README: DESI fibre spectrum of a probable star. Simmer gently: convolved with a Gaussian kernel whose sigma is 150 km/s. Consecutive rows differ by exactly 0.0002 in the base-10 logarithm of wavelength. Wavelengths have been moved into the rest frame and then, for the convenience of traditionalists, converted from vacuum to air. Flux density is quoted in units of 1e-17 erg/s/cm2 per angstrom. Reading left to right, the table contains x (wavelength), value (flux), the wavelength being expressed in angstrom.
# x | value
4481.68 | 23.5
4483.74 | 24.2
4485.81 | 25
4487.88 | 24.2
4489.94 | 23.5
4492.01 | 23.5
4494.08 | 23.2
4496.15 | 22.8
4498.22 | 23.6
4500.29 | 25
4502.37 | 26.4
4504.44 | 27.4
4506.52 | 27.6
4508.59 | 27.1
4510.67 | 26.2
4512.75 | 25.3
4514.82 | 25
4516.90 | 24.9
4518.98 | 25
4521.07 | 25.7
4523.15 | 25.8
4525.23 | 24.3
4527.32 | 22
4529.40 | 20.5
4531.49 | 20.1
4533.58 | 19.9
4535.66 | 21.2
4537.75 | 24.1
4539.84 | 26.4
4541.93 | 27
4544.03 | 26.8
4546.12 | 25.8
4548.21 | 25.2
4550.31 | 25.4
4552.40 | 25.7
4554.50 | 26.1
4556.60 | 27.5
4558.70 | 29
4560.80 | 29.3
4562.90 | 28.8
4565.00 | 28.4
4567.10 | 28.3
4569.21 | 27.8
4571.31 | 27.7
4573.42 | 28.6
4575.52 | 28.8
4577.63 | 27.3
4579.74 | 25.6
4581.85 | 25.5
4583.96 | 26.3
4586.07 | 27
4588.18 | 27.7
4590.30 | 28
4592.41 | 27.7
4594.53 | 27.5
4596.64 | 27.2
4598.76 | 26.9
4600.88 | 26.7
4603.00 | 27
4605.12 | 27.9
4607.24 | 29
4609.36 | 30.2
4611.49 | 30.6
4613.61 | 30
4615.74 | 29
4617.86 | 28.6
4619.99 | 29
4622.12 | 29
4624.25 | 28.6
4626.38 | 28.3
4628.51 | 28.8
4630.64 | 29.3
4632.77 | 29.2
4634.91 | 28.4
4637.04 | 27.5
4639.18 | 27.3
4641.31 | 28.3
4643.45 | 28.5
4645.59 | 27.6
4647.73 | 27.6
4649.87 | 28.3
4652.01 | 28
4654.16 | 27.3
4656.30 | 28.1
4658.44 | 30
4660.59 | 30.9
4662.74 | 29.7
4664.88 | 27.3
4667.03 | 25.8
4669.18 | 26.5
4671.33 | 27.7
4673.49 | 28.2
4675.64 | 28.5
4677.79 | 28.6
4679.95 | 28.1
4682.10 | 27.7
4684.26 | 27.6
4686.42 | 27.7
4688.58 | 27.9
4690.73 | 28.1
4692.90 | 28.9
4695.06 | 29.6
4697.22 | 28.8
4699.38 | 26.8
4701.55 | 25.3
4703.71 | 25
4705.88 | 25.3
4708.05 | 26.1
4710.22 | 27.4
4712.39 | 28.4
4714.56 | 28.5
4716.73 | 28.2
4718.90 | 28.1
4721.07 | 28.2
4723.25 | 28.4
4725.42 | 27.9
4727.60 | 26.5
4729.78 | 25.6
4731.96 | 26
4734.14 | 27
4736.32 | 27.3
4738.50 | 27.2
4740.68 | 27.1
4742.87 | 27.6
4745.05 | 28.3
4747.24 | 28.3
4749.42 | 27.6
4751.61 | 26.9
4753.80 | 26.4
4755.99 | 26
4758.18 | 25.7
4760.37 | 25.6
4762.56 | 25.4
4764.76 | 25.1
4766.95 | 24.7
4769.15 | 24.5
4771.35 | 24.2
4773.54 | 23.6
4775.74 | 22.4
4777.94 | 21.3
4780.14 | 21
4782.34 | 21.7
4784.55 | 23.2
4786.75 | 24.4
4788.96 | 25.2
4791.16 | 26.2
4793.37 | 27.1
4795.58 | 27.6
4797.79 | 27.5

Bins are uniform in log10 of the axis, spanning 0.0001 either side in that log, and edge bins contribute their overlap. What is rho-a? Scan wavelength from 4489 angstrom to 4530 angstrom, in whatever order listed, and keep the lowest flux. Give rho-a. 20.5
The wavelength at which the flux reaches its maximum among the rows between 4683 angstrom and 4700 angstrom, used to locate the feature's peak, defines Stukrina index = 4695.06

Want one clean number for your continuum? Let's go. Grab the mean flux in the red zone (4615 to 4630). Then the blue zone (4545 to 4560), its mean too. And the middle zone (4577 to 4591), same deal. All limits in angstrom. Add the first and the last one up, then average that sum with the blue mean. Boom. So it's 41.0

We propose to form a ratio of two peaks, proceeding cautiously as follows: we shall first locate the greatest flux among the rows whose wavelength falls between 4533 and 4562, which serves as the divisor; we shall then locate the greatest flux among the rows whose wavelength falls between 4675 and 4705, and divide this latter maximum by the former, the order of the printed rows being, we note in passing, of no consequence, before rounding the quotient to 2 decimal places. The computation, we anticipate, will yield 1.01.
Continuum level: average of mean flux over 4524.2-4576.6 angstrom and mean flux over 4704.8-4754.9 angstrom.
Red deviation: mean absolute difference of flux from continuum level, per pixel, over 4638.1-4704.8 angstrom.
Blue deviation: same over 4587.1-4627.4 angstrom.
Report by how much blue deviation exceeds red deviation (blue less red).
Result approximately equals 0.20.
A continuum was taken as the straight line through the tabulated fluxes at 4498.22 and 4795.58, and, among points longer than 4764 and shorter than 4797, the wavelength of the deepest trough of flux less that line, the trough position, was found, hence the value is 4780.14 angstrom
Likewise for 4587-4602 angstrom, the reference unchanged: 4600.88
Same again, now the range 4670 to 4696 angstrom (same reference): 4684.26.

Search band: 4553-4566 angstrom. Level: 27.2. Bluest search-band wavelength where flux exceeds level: 4556.60 angstrom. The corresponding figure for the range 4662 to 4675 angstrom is 4662.74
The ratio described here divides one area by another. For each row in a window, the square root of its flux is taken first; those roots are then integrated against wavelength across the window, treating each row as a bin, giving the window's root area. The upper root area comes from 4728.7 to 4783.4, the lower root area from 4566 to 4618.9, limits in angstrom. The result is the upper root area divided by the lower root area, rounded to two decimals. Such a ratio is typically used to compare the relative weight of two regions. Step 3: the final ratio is 0.99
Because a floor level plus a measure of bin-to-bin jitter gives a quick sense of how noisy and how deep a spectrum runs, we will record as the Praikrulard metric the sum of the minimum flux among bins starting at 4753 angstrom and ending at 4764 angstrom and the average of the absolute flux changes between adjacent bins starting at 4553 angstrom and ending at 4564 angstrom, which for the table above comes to 26.3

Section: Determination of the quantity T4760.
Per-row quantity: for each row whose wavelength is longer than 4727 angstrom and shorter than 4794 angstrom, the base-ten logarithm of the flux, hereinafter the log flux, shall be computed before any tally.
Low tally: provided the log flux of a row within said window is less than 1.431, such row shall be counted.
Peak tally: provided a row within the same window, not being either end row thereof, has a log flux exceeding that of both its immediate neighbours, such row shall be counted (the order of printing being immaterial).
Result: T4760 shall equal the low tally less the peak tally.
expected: 21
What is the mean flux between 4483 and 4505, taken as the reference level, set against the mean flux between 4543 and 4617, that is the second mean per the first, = 1.13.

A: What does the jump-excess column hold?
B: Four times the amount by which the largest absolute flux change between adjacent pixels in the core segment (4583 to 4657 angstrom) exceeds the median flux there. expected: -108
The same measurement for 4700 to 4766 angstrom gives -103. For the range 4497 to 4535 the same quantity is -91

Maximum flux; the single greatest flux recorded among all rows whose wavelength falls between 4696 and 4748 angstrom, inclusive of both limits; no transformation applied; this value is 28.8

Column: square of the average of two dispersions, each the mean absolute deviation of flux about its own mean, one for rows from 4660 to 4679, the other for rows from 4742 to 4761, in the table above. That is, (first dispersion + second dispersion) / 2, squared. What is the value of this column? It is 1.1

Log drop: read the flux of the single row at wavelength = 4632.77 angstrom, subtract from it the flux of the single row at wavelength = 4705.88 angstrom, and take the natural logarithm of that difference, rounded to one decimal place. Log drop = 1.4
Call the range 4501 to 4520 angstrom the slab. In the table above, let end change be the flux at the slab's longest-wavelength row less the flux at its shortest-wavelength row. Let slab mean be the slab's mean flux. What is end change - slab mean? -27.5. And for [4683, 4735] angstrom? -28.0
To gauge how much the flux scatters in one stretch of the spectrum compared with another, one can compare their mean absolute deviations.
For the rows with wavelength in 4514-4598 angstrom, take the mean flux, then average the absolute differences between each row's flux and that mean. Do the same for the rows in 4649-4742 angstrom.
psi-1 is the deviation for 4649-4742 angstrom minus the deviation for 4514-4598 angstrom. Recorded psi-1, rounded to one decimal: -0.9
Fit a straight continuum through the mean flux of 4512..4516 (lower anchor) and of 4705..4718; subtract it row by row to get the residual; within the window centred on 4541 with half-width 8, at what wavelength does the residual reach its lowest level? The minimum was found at 4533.58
